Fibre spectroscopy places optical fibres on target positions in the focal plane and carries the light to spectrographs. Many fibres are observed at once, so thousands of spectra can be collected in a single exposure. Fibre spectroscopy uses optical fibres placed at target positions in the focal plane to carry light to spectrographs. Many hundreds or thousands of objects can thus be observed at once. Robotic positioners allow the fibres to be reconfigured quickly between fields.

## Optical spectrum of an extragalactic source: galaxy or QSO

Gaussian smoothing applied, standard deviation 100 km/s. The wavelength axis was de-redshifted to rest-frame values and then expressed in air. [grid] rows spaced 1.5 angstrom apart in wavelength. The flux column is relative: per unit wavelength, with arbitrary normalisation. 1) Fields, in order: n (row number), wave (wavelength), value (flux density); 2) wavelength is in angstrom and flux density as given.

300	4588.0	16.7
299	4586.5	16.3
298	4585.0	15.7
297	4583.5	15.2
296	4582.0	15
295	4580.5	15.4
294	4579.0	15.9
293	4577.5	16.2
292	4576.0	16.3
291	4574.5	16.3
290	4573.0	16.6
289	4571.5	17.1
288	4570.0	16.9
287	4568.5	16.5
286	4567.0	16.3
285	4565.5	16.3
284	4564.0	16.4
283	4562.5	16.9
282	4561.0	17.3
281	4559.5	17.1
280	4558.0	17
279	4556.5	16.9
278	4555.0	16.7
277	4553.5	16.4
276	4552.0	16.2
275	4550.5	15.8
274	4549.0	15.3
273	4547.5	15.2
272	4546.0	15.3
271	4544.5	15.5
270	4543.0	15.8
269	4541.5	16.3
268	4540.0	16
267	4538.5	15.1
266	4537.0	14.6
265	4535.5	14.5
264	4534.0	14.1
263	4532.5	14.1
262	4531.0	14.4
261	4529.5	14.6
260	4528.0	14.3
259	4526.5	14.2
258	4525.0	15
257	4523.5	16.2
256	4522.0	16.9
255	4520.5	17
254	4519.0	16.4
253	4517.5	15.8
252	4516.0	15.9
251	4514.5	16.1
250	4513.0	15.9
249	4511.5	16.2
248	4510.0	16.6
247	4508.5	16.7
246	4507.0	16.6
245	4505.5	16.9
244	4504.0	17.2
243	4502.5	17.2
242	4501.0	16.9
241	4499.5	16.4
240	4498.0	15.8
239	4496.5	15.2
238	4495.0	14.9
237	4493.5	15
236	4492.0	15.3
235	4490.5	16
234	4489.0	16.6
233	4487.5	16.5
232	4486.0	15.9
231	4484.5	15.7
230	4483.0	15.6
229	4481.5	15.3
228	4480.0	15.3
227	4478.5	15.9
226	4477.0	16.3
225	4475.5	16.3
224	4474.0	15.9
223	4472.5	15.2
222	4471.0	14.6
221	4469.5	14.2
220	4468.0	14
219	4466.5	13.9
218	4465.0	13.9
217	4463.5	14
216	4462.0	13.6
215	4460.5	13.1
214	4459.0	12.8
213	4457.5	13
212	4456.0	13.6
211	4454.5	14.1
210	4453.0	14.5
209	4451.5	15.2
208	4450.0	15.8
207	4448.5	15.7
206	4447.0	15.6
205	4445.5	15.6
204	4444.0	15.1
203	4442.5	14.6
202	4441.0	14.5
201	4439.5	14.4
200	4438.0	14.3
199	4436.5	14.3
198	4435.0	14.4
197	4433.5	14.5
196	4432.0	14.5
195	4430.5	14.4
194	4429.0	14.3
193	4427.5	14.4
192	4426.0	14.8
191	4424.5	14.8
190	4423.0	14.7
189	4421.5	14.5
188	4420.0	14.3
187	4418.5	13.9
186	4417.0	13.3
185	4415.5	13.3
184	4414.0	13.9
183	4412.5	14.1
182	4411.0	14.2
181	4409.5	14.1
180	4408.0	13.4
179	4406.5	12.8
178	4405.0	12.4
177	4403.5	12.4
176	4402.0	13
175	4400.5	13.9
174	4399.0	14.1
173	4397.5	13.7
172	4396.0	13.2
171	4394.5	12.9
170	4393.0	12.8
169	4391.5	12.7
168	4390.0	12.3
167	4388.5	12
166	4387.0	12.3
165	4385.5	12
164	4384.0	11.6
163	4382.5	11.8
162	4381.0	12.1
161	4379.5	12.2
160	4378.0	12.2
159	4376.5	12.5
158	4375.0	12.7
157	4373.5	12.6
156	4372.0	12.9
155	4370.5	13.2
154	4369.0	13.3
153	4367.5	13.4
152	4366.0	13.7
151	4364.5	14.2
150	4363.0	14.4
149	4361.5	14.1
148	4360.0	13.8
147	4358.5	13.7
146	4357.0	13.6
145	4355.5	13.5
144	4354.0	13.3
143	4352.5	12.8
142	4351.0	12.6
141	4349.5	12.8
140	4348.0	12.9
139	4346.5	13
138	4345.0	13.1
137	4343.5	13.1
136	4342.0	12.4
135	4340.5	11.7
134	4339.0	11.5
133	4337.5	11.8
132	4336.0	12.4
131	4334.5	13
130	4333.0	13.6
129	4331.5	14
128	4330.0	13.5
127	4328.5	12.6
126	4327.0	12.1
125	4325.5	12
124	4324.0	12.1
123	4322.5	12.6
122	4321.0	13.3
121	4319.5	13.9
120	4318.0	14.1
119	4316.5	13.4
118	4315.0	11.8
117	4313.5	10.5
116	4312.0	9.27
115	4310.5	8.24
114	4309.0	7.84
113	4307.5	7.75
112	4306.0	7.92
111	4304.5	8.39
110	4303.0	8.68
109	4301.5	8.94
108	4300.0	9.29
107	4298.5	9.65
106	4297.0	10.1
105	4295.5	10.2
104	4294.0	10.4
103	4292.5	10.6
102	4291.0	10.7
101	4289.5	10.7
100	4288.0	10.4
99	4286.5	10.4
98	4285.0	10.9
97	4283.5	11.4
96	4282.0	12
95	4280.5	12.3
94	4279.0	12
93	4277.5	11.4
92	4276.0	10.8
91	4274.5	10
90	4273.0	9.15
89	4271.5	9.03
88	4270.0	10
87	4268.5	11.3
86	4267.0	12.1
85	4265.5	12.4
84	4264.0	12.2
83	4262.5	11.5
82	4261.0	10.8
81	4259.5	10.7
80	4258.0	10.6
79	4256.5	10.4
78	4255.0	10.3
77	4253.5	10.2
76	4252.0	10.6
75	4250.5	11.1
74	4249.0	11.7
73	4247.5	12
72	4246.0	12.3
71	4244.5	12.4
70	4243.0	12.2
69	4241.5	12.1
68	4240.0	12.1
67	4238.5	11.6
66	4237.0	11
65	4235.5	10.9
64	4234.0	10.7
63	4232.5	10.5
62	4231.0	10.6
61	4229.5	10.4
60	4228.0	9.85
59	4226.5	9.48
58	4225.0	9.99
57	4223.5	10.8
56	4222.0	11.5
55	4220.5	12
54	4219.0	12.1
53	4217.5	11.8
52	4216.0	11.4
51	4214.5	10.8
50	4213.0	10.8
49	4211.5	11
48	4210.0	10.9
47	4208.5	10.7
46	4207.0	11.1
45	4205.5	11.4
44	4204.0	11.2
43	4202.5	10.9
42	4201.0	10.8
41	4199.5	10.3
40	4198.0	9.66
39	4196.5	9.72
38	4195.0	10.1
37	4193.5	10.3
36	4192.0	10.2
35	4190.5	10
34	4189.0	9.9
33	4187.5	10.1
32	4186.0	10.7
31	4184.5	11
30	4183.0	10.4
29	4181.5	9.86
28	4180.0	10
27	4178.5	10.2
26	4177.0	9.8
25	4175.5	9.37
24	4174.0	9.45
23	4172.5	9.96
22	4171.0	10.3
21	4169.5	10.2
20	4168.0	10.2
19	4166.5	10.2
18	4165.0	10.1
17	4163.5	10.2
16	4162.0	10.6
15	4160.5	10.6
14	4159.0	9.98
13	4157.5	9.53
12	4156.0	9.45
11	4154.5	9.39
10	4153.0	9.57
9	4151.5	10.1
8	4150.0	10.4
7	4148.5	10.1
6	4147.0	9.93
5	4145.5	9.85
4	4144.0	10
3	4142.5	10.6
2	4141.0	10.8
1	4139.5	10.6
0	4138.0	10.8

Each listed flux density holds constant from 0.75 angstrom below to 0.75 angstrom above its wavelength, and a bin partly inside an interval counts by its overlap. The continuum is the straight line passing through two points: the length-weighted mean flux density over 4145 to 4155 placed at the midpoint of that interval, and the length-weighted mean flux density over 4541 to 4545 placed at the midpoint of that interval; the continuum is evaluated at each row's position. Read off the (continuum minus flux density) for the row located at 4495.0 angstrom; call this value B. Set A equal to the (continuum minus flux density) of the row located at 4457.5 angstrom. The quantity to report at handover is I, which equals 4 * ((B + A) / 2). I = 3.6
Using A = 1.6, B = 0.2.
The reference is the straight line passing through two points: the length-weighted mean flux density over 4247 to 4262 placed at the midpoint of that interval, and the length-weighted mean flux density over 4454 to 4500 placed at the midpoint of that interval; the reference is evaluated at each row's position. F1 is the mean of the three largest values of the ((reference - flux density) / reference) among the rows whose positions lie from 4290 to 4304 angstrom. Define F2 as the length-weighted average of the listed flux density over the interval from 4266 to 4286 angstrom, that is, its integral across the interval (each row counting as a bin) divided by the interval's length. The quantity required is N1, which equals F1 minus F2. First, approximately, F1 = 0.23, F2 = 11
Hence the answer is -11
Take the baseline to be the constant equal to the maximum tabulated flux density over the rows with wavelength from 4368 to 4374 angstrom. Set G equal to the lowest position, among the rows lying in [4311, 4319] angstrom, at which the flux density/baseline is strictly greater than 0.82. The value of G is 4315.0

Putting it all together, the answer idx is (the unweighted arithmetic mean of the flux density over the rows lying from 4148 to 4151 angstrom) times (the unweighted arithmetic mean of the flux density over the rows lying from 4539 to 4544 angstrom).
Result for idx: 164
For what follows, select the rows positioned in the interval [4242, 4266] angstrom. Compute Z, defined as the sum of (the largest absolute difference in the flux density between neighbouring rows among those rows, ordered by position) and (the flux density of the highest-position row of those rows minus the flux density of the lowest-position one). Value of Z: 0.9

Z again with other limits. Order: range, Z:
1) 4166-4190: 0.3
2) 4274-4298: 0.9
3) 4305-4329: 6.3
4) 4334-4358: 1.3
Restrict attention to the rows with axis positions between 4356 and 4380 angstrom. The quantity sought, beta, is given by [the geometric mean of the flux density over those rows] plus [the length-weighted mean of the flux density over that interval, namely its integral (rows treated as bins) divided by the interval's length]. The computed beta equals 26.6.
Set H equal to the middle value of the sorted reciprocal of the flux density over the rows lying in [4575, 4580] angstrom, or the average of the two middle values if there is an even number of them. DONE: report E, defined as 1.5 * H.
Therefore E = 0.093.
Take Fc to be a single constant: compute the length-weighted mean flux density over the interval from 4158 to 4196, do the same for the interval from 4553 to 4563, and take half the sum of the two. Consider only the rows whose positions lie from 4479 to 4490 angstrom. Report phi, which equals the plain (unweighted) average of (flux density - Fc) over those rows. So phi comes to 2.3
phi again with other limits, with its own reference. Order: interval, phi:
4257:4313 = -3.3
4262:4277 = -2.7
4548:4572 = 3.0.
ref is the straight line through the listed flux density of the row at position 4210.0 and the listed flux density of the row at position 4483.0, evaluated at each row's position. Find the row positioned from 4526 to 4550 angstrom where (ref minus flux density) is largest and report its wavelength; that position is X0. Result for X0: 4534.0 angstrom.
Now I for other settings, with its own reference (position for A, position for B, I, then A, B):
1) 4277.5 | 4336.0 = 1.6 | 0.4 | 0.3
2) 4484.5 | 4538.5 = -0.1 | -0.7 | 0.7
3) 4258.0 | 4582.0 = 4.8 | 1.0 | 1.5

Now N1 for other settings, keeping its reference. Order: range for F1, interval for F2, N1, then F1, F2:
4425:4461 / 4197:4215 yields -11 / 0.11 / 11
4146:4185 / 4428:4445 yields -15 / -0.02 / 14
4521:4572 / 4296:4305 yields -9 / 0.11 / 9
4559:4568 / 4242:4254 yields -12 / 0.02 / 12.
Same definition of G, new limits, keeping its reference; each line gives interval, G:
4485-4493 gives 4486.0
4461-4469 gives 4462.0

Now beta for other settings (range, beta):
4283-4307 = 19.7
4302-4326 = 21.2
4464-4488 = 30.5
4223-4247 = 22.1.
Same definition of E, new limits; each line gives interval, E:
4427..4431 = 0.104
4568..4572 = 0.089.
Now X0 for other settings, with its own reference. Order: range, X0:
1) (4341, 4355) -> 4342.0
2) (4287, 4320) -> 4307.5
